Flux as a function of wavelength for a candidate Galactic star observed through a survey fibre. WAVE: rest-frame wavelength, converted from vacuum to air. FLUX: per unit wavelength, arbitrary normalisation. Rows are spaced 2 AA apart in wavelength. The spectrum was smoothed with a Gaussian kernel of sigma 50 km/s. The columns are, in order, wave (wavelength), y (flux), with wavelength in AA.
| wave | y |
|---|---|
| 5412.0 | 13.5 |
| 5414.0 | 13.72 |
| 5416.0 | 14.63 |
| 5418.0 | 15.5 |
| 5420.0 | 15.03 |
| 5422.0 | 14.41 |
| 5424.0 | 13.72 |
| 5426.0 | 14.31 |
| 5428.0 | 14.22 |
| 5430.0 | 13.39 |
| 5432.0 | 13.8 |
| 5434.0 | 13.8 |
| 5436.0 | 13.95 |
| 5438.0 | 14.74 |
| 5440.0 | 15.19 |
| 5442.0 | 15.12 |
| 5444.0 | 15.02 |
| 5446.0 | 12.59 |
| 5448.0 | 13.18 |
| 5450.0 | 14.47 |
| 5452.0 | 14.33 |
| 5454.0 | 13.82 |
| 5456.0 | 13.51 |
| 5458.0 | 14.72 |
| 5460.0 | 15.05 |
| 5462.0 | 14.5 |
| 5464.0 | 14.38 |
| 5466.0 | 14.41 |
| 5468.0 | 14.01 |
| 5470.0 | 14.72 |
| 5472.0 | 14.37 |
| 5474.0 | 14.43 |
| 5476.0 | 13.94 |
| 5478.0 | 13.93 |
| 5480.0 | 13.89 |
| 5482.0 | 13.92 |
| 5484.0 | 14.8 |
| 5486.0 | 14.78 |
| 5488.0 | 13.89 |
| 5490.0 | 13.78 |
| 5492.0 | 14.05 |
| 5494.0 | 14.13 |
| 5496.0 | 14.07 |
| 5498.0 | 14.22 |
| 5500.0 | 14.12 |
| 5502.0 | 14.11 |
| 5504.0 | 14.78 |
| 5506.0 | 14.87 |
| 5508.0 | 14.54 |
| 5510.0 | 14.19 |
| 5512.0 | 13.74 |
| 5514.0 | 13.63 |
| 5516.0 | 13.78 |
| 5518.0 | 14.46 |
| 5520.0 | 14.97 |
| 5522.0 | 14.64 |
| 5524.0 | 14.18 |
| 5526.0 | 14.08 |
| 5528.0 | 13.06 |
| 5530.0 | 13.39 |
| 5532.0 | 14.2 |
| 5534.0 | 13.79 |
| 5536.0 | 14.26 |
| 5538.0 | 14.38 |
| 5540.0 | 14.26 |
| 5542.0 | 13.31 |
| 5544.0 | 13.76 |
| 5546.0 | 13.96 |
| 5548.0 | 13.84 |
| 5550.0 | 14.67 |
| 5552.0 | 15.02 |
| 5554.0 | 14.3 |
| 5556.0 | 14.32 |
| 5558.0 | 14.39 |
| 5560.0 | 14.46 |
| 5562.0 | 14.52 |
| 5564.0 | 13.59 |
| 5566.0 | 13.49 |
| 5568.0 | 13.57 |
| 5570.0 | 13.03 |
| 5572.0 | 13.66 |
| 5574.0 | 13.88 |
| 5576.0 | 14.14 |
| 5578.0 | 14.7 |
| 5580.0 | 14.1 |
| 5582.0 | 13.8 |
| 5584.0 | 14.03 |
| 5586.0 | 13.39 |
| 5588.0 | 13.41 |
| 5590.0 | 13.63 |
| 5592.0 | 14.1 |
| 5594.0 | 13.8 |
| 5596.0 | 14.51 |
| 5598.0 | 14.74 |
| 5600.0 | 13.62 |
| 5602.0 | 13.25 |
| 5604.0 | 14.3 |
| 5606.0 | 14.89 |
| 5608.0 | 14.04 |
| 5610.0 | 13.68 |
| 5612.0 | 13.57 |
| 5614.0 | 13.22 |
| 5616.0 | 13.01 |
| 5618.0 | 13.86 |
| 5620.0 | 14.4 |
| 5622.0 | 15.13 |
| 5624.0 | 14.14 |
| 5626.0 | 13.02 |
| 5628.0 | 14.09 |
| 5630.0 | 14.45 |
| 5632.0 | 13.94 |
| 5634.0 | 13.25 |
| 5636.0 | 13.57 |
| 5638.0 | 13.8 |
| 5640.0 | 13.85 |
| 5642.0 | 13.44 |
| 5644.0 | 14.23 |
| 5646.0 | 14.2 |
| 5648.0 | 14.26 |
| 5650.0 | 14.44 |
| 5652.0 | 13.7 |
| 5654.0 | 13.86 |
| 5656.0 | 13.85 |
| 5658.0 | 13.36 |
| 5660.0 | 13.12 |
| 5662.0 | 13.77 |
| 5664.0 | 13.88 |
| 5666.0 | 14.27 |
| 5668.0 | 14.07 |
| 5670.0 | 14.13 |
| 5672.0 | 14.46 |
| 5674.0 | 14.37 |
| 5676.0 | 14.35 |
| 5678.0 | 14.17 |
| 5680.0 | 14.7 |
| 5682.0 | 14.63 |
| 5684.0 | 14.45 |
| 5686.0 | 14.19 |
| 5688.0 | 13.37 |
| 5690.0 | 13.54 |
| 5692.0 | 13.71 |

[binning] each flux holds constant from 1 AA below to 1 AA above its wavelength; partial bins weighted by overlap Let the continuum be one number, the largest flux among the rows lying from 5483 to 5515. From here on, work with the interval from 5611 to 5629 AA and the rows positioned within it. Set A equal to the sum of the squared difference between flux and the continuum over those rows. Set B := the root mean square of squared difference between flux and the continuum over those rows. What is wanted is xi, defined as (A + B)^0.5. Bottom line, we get 4.0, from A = 14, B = 2.0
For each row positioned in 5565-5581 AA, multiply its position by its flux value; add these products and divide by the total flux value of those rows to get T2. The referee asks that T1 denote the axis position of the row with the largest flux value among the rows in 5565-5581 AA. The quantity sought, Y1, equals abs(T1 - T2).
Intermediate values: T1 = 5578.0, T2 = 5573.1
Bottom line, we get 4.9 AA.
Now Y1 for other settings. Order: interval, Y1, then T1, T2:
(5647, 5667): 7.0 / 5650.0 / 5657.0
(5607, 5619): 5.0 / 5608.0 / 5613.0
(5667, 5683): 4.9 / 5680.0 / 5675.1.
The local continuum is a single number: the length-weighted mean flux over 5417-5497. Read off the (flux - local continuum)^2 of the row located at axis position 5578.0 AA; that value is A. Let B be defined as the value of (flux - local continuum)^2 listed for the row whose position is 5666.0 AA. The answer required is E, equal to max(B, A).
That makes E 0.21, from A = 0.2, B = 0.001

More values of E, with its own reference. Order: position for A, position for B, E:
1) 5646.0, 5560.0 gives 0.05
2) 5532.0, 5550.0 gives 0.18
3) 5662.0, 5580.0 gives 0.23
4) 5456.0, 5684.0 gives 0.54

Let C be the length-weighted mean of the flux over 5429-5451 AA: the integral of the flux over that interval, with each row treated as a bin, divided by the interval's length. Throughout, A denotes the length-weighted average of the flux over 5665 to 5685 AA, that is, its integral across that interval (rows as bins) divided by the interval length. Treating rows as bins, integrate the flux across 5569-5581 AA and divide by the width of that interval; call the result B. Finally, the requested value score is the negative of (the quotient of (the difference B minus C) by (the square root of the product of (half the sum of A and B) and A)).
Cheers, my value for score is 0.014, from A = 14.36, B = 13.9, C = 14.1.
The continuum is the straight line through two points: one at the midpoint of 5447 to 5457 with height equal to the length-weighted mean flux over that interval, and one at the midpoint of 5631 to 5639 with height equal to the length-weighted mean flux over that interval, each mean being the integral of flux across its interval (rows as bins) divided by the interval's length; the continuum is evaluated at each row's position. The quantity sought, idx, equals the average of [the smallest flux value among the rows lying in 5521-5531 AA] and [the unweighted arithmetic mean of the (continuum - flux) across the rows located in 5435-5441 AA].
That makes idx 6.2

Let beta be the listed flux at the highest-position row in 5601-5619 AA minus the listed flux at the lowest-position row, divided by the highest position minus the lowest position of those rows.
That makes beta 0.04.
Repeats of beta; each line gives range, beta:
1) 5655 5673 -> 0.04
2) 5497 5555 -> 0.00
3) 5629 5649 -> -0.01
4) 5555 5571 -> -0.09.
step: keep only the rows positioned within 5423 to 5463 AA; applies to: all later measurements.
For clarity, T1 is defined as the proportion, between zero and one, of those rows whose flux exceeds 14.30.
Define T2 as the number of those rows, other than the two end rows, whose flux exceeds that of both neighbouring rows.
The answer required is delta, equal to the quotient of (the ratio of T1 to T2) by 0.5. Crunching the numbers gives 0.25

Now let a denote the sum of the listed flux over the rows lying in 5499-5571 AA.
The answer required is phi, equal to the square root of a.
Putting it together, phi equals 23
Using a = 508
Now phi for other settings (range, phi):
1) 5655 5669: 10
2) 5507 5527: 12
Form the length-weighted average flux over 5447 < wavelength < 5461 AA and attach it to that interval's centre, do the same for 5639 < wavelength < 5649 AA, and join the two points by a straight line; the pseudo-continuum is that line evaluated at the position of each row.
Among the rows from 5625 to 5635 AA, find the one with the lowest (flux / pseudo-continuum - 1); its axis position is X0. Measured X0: 5626.0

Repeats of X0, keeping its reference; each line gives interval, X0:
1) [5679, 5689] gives 5688.0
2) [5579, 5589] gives 5586.0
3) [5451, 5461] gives 5456.0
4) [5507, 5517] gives 5514.0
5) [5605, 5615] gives 5614.0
